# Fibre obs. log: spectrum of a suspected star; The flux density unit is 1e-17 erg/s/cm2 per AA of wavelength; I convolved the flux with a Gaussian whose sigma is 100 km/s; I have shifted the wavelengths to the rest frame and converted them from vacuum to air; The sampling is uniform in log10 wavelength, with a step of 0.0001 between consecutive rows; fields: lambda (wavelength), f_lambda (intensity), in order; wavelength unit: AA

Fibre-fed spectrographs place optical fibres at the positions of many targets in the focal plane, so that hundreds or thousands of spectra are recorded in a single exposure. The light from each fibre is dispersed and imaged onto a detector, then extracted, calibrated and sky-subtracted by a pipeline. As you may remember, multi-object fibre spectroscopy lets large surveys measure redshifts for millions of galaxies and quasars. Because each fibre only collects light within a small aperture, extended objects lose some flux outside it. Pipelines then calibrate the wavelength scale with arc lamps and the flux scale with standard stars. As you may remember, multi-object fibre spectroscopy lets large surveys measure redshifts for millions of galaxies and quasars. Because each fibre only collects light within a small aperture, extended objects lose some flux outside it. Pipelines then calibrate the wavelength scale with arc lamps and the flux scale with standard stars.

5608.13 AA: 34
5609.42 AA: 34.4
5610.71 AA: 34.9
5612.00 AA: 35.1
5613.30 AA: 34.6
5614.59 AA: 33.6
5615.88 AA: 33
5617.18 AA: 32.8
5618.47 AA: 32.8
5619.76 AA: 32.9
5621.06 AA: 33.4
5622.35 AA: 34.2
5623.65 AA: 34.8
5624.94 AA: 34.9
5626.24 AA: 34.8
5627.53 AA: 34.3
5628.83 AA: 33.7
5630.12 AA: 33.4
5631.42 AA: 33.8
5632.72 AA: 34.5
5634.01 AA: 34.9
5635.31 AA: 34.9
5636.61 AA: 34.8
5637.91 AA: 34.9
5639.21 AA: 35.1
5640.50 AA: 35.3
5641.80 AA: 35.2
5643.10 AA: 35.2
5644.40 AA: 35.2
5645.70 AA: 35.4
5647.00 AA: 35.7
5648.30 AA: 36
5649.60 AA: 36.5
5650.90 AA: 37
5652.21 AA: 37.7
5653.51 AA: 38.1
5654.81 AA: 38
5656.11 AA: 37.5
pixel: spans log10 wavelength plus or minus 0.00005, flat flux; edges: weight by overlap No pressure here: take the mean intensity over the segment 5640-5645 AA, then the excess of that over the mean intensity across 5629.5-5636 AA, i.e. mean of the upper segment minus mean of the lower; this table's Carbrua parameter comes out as 0.9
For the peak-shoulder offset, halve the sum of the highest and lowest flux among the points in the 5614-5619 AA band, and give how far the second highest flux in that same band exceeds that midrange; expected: -0.20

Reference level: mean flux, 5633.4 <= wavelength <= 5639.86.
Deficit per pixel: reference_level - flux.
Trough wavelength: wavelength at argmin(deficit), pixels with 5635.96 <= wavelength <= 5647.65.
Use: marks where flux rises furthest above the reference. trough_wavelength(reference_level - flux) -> 5647.00 AA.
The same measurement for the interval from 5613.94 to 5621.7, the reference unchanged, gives 5614.59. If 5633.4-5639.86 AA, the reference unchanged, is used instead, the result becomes 5639.21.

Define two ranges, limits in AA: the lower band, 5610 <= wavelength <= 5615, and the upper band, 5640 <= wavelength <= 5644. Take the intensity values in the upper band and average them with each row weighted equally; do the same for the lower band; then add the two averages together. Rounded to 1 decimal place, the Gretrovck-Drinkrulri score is 69.8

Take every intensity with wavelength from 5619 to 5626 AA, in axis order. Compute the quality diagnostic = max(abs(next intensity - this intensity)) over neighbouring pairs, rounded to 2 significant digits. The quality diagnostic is 0.80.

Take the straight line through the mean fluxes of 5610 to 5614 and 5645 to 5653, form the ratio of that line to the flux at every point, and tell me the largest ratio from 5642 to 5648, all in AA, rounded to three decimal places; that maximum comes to 1.028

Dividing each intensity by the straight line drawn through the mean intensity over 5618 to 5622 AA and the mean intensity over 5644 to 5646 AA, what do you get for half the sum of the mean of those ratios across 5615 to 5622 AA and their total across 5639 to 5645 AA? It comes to 3.01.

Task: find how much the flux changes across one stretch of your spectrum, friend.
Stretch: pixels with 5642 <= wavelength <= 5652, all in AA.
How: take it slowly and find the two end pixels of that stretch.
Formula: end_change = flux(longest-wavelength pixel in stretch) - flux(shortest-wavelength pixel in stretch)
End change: 1.8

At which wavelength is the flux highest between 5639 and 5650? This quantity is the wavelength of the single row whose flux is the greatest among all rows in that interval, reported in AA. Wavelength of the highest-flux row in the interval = 5649.60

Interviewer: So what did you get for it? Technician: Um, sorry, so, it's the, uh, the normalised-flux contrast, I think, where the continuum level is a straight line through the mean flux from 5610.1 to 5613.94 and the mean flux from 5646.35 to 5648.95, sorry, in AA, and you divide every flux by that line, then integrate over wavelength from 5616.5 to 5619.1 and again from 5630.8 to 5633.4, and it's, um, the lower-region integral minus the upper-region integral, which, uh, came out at -0.078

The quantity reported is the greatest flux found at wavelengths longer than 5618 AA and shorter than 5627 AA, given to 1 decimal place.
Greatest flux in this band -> 34.9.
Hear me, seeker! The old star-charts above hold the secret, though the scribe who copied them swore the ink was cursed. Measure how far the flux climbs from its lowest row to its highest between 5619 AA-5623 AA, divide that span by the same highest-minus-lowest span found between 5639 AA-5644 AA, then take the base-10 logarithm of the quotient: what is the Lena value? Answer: 0.81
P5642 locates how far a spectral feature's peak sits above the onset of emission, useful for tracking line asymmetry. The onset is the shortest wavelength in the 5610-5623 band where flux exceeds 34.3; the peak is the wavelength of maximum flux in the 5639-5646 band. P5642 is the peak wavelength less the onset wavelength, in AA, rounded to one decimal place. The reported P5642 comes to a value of 35.0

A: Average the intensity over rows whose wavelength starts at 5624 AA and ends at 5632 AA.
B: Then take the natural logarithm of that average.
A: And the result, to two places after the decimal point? 3.53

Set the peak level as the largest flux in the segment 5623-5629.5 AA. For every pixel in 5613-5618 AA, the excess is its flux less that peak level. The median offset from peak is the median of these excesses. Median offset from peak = -1.6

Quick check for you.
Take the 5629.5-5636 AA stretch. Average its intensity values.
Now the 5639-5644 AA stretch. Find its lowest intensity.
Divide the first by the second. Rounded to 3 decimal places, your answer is 0.977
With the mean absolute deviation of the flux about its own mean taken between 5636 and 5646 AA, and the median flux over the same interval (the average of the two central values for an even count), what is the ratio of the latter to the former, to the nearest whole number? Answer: 230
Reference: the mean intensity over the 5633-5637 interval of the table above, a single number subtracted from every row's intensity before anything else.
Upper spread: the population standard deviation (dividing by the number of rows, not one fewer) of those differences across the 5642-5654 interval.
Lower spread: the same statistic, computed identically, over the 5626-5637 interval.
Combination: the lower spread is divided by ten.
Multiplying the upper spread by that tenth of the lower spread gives 0.056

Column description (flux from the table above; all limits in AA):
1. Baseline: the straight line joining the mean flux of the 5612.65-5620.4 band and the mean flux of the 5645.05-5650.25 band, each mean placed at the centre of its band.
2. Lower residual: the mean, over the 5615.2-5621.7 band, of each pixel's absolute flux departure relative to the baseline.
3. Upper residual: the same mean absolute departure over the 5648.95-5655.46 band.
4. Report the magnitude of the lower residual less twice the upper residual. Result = 1.9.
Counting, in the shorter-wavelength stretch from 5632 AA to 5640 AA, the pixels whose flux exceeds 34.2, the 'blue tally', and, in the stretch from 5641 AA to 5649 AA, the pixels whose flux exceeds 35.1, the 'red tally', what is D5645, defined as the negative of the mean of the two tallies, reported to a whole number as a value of -6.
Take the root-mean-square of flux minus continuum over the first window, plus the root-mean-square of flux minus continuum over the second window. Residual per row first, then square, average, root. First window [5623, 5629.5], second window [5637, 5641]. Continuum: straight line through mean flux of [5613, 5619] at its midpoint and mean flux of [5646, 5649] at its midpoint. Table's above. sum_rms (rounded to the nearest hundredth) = 0.79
